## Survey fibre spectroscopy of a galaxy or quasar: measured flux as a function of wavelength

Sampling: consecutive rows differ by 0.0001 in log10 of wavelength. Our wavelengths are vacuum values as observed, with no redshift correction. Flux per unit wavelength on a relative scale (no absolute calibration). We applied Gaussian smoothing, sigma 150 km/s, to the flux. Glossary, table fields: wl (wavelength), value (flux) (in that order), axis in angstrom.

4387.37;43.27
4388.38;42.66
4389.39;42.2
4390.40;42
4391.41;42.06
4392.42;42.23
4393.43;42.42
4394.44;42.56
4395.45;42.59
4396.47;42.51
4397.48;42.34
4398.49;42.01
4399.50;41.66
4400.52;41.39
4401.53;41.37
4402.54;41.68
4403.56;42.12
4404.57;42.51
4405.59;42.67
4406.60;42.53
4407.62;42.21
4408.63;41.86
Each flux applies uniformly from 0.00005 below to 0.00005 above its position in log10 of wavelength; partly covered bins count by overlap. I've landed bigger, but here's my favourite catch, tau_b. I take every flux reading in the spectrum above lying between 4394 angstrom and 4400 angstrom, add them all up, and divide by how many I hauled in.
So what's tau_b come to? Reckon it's 42.3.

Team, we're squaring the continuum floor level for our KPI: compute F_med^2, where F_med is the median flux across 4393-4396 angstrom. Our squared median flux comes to 1811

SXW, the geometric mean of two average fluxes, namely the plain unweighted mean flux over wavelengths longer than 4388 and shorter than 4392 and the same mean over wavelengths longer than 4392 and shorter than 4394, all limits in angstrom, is 42.3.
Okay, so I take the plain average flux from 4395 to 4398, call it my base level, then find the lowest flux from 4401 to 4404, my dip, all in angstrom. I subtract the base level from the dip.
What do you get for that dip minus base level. -1.1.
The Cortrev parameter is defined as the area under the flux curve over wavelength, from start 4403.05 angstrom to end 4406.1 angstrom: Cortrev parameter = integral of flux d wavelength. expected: 129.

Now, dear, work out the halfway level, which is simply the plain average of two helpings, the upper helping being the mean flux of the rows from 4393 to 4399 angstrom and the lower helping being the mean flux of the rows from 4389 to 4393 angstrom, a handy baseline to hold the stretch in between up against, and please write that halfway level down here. 42.3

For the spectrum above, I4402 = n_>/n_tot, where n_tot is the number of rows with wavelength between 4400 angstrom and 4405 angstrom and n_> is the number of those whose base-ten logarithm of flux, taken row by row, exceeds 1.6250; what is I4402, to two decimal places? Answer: 0.20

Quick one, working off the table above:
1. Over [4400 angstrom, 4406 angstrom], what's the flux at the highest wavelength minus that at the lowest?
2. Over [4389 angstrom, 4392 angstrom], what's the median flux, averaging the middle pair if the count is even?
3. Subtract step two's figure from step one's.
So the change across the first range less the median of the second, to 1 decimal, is -40.8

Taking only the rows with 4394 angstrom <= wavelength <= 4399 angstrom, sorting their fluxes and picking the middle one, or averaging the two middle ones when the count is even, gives 42.5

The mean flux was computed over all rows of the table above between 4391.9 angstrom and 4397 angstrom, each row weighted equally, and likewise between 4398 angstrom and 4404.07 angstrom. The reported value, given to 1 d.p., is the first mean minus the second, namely 0.8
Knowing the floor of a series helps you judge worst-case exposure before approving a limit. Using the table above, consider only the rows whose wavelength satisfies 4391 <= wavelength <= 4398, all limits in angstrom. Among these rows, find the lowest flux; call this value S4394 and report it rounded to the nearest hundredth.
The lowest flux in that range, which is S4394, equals 42.06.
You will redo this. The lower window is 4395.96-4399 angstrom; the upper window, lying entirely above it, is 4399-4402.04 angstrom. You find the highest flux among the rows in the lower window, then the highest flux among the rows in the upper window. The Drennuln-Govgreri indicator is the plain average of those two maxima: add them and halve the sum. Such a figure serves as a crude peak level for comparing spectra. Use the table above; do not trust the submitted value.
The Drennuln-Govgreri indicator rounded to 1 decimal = 42.1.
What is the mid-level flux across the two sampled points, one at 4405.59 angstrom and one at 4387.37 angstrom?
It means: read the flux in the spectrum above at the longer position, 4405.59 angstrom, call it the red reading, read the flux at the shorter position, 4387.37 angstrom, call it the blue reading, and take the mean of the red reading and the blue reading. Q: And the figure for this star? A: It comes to 42.97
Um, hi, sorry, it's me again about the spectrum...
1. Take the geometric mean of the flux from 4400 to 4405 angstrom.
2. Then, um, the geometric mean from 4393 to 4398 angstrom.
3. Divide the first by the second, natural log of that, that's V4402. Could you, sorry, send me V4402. -0.016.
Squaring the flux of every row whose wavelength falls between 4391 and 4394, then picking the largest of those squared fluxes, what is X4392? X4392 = 1799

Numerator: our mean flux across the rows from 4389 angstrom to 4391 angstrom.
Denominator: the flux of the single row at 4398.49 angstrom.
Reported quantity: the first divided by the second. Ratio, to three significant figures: 1.00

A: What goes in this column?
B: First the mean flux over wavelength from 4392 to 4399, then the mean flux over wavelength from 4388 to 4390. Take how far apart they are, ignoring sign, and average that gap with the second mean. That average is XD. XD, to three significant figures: 21.2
